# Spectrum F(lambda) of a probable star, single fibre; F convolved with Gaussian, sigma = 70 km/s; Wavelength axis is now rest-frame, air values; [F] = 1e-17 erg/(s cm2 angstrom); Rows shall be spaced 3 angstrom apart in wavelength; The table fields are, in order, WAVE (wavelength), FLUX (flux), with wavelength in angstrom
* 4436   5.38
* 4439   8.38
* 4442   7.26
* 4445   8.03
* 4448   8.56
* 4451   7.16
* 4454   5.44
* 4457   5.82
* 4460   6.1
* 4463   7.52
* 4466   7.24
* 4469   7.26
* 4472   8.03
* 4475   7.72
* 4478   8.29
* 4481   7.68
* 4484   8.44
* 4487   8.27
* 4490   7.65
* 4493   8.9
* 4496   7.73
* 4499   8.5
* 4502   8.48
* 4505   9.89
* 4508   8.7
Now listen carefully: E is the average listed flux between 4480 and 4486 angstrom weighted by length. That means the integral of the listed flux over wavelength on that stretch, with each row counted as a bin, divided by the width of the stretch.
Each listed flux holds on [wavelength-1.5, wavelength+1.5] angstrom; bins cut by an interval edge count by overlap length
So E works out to 8.1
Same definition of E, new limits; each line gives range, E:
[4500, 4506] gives 9.1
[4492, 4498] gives 8.3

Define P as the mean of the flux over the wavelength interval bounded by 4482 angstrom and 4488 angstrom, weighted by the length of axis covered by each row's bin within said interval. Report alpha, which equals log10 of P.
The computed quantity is 0.919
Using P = 8.3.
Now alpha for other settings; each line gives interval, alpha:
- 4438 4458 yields 0.860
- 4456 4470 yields 0.833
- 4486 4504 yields 0.919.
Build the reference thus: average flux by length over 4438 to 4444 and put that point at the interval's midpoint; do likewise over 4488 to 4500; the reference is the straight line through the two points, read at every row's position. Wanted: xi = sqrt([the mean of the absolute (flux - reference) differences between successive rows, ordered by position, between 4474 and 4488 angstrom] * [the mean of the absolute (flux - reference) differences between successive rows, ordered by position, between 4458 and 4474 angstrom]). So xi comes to 0.57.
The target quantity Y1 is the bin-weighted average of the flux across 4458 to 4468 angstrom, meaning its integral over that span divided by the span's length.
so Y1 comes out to 6.9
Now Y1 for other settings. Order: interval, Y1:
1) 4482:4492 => 8.1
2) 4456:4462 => 6.1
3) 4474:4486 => 8.1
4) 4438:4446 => 7.9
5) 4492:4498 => 8.3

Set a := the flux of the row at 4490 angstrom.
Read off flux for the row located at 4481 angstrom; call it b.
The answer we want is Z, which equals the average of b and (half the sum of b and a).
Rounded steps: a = 7.65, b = 7.68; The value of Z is 7.7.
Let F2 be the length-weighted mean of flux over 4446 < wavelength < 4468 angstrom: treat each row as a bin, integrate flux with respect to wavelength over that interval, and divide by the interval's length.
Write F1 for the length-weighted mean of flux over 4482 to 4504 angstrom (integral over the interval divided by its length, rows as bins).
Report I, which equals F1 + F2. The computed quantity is 15.2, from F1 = 8.3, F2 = 6.9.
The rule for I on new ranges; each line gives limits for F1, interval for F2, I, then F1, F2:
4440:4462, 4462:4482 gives 14.6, 7.0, 7.7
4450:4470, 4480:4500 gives 14.8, 6.6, 8.2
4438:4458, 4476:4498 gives 15.4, 7.2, 8.1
